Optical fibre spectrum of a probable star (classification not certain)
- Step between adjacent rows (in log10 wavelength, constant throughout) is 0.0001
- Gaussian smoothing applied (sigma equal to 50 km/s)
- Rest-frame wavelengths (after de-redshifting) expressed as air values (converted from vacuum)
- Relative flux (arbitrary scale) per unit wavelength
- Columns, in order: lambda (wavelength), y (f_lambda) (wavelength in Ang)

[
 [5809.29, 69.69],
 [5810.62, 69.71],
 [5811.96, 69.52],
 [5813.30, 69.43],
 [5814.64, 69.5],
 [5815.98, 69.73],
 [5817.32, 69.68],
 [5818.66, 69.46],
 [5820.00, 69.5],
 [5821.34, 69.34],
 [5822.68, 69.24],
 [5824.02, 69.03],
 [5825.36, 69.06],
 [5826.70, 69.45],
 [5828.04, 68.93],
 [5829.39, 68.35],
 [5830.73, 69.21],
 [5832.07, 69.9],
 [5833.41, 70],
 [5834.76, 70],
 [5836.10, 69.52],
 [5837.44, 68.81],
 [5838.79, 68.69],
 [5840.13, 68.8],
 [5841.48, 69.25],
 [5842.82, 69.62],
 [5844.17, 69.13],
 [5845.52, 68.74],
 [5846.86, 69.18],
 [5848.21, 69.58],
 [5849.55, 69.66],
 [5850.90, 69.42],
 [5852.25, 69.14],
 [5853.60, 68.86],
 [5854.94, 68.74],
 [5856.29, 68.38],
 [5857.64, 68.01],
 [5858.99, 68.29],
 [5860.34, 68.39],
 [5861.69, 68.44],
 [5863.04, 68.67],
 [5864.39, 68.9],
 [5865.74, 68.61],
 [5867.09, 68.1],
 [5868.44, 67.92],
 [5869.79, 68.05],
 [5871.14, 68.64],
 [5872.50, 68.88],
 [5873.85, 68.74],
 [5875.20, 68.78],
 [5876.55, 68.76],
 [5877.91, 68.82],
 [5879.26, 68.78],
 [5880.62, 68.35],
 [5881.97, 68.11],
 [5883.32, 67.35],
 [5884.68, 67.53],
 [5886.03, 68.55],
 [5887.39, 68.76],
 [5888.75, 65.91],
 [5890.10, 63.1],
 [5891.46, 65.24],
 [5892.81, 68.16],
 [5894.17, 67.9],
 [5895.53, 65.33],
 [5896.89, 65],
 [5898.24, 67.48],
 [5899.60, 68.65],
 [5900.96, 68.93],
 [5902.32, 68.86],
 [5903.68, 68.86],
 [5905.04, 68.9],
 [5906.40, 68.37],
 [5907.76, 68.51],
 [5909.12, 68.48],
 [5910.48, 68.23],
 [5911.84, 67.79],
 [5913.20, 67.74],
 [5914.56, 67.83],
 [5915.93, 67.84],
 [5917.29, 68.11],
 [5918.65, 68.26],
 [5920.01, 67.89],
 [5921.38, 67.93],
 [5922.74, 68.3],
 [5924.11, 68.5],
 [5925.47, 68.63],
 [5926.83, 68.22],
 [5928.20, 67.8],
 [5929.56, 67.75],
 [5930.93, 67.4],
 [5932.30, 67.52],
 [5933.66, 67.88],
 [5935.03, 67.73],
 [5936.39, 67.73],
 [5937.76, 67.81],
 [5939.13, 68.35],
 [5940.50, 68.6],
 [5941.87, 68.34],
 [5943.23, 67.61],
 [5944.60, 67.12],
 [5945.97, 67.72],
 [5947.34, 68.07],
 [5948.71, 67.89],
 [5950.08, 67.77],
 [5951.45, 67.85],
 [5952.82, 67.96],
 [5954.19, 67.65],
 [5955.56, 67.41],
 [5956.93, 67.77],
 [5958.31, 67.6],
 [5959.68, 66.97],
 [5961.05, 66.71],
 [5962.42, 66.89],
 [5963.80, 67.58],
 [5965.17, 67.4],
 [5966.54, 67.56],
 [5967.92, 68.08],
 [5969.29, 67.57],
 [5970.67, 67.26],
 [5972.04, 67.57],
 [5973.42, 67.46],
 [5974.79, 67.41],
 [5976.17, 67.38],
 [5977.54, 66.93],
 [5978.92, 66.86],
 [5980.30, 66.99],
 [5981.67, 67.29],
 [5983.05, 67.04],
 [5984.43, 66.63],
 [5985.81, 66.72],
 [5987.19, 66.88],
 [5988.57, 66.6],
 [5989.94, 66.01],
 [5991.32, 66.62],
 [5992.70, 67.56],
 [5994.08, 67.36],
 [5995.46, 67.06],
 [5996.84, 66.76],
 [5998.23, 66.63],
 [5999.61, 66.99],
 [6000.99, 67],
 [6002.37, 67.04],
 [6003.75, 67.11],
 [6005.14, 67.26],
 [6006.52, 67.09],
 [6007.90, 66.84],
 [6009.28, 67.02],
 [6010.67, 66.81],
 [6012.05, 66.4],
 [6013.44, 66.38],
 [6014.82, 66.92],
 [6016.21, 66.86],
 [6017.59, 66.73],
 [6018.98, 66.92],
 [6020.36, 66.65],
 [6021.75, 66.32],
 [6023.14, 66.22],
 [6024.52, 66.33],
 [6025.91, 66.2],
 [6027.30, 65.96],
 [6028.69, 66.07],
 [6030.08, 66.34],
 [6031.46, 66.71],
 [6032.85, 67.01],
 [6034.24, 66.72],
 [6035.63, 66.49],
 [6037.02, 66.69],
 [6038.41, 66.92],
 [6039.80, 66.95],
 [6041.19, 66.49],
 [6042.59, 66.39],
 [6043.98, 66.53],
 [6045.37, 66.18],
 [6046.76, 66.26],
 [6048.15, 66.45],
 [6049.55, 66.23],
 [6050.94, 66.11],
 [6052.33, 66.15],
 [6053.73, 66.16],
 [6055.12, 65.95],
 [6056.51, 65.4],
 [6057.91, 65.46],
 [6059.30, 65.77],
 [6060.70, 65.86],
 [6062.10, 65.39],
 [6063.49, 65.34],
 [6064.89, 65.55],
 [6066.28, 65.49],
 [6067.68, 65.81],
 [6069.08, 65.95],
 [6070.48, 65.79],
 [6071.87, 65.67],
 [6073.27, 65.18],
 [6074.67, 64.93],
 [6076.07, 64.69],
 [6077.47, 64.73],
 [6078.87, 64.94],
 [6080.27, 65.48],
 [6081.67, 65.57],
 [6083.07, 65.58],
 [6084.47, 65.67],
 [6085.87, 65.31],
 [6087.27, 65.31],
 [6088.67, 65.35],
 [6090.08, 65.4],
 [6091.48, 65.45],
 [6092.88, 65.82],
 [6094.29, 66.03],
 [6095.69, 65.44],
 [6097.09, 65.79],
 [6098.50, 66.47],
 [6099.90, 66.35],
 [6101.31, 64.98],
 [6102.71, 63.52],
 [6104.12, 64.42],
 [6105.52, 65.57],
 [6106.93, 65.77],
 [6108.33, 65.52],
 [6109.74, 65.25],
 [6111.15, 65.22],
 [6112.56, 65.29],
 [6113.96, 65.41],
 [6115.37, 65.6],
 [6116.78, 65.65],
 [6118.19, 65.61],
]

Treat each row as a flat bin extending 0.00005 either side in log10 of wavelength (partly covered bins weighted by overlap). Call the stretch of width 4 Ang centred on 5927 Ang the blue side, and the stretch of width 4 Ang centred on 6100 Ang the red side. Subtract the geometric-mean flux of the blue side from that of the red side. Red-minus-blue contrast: -2.3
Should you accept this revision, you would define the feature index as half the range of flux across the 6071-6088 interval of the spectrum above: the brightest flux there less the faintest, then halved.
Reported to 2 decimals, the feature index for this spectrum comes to 0.49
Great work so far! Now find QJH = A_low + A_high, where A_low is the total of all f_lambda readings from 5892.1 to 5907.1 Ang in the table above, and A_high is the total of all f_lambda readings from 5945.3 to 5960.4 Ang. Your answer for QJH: 1491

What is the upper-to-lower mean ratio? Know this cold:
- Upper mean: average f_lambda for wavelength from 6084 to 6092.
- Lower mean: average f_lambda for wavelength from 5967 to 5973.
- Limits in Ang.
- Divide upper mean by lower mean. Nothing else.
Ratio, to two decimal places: 0.97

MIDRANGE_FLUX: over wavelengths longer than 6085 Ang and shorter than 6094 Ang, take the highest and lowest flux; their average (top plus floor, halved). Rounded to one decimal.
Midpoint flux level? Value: 65.6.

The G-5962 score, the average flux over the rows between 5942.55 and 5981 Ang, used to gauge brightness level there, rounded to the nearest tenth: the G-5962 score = 67.5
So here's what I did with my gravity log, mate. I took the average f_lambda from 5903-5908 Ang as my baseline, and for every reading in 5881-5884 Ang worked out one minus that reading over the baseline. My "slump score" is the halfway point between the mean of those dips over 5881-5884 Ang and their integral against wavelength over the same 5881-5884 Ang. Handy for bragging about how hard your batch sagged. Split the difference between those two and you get 0.025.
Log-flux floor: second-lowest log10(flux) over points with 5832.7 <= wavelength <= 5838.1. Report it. 1.84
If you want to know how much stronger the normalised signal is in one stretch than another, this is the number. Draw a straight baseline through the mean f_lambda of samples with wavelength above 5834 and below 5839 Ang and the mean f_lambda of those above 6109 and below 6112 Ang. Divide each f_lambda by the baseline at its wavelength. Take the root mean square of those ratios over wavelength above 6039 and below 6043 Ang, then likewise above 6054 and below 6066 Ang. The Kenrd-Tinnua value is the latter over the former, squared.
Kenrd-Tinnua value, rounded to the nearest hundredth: 0.98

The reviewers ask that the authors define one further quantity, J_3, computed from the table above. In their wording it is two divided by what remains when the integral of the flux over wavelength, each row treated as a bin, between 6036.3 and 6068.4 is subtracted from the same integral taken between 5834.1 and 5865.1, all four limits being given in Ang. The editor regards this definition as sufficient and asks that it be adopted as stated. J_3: 0.11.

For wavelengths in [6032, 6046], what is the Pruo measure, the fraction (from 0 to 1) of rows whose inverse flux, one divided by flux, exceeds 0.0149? 1.00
